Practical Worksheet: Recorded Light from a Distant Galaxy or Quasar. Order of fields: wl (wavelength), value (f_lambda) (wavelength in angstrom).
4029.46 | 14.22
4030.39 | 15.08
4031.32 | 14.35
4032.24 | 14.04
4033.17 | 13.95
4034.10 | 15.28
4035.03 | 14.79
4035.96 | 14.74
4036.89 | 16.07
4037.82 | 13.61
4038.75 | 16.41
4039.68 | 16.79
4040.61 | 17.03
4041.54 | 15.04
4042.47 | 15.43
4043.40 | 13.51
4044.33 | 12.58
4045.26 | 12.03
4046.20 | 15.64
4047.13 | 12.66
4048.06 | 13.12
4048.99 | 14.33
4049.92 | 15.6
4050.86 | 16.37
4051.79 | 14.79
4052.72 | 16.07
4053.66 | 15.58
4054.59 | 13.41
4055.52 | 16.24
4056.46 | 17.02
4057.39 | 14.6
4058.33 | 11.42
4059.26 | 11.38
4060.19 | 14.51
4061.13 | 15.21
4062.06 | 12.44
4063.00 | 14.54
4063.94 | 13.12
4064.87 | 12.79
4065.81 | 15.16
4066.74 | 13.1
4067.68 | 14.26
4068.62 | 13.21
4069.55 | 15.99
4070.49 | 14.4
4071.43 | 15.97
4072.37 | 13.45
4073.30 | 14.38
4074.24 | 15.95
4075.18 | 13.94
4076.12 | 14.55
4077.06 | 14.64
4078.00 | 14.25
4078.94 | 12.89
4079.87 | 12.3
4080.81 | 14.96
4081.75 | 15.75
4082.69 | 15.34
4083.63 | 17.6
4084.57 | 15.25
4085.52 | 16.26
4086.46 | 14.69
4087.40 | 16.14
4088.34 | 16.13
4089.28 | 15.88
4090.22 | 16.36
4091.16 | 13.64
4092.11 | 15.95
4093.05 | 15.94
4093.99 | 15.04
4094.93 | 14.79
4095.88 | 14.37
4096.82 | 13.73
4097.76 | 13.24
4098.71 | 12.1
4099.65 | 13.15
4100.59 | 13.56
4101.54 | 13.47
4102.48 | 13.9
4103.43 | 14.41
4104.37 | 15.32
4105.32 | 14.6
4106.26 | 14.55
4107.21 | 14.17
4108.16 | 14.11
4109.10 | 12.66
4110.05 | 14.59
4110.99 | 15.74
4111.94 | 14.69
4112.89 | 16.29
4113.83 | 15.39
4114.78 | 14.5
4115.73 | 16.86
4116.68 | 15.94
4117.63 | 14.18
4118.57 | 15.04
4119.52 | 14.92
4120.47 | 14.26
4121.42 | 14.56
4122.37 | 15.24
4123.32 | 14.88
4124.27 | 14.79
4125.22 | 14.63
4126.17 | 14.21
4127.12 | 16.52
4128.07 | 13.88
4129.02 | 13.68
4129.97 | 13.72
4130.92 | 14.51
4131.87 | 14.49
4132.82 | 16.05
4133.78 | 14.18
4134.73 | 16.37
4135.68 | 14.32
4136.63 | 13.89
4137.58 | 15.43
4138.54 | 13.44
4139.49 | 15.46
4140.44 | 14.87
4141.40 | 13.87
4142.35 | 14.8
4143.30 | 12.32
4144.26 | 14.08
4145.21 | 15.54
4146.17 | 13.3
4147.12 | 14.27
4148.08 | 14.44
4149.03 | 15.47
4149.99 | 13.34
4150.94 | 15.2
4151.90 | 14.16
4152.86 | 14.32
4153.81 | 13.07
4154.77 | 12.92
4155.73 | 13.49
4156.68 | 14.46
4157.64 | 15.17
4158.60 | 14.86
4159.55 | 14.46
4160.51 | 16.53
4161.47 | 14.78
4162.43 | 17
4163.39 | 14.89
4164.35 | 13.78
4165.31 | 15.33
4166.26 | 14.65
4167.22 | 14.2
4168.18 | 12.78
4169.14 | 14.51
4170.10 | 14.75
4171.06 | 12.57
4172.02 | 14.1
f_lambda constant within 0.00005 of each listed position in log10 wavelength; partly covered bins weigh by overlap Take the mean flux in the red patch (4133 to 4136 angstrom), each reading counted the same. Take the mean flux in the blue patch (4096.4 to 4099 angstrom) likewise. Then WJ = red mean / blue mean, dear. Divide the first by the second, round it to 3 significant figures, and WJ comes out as 1.15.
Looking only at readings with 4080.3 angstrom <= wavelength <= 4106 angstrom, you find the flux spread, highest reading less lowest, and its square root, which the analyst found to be 2.35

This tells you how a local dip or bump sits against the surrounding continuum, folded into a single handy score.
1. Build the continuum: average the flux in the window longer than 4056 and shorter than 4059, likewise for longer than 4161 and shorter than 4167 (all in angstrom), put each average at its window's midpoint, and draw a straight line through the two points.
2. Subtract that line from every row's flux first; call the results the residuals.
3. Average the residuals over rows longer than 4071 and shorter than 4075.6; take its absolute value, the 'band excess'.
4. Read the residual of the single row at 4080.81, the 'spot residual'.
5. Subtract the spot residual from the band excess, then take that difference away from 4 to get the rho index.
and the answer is 4.2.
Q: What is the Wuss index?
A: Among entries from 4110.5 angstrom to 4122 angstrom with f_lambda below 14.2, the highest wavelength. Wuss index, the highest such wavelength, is 4117.63 angstrom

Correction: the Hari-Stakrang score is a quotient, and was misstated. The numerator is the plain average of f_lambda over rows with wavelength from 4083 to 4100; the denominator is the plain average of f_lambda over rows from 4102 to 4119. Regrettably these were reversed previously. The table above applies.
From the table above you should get 1.01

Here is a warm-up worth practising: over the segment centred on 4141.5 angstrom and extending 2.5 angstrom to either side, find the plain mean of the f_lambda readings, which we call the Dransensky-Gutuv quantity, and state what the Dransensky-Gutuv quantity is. 14.3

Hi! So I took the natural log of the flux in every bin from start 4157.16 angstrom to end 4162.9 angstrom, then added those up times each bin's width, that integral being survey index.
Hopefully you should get 15.7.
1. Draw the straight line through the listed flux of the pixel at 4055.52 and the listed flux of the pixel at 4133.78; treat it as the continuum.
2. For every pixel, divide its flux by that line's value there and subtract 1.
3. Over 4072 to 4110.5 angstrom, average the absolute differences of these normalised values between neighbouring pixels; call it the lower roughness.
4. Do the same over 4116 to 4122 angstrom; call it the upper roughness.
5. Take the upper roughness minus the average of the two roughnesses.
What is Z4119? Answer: -0.0054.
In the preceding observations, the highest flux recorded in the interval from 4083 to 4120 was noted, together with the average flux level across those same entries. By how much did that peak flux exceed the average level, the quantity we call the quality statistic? 2.75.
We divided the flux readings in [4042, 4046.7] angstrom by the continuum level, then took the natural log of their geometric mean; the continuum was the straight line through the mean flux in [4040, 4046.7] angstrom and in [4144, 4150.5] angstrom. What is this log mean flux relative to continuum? -0.05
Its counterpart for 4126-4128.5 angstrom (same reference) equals 0.03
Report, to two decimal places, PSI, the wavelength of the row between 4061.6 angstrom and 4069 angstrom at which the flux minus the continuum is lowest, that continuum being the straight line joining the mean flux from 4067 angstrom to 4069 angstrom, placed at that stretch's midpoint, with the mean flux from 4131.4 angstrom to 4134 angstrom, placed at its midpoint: 4062.06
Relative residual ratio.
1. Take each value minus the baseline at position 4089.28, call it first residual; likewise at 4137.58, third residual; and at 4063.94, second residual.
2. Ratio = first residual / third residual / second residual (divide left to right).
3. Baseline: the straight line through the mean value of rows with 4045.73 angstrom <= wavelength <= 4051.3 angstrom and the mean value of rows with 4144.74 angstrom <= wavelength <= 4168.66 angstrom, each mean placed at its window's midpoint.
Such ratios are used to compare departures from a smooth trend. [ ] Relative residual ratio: -1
